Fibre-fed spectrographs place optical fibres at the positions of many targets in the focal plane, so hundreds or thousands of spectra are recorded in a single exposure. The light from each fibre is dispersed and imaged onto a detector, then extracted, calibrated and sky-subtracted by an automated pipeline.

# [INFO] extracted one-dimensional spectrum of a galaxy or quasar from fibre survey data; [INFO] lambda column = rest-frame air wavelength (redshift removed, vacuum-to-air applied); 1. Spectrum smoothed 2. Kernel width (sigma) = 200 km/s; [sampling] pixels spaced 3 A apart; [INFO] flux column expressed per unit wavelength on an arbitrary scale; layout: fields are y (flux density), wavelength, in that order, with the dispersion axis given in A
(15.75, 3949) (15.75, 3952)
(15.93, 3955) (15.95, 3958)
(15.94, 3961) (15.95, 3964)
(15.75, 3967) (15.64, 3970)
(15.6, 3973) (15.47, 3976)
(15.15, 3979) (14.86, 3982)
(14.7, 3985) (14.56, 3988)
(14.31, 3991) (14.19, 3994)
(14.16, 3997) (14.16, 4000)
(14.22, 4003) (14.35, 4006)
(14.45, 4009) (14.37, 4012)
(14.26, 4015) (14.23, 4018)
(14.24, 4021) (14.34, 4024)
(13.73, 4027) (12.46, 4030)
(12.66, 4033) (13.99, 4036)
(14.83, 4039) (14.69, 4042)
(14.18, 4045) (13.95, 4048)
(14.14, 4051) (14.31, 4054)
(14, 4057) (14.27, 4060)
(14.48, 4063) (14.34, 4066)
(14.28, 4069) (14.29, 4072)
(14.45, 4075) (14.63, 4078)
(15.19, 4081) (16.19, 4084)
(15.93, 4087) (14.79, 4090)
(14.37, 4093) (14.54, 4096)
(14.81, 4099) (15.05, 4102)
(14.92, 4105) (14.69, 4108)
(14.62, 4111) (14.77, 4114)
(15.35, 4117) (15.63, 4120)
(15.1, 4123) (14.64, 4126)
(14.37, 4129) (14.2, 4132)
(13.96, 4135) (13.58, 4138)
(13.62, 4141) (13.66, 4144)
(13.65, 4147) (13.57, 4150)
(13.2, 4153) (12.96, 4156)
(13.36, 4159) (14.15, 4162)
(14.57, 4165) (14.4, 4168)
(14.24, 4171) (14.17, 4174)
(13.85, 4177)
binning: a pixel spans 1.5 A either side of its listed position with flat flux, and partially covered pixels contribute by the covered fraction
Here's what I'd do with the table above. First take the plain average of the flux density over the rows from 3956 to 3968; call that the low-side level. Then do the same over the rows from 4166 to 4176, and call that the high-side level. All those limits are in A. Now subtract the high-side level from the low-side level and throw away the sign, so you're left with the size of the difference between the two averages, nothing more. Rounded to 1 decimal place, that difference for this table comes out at 1.6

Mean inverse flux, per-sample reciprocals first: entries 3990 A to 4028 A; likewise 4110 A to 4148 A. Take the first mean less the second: 0.0007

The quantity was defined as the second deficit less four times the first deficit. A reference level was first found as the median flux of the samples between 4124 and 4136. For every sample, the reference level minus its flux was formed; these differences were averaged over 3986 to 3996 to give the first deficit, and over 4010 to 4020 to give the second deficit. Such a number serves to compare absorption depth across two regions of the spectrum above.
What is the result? 0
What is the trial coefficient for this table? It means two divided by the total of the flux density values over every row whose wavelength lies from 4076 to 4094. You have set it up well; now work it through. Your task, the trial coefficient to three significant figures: 0.0220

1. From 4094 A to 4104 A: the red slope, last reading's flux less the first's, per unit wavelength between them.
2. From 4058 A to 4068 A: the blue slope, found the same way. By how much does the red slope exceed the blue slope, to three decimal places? 0.073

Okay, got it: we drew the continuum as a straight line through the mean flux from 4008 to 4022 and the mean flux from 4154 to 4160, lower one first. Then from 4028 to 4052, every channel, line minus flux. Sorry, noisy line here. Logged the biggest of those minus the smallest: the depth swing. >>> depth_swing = 2.4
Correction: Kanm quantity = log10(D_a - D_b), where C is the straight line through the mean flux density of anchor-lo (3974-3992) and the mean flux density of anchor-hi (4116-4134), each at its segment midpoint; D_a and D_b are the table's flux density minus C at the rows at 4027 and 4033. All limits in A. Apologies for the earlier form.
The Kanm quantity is 0.03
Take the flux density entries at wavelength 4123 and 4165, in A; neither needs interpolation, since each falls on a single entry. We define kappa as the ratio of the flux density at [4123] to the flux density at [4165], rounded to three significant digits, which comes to 1.04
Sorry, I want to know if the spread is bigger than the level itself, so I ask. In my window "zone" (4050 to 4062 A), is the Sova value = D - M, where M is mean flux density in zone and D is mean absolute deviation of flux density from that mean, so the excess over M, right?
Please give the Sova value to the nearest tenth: -14.1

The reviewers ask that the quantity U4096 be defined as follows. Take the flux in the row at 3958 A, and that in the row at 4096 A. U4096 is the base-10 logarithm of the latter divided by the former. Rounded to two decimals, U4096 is -0.04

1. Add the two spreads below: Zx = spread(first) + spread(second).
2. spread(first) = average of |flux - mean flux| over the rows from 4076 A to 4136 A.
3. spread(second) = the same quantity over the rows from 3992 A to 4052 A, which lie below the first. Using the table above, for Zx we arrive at 0.79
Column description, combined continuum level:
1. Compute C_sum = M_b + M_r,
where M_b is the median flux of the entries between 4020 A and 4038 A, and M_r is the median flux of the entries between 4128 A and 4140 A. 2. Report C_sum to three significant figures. 27.9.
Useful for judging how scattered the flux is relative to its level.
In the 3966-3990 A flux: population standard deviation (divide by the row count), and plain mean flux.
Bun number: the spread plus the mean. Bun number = 15.6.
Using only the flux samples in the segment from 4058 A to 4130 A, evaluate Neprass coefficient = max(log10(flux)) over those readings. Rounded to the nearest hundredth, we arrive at 1.21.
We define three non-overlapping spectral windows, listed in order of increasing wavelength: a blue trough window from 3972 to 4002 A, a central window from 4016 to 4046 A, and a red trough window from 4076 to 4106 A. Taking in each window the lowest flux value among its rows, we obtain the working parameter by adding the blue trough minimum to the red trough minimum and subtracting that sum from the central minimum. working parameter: -16.1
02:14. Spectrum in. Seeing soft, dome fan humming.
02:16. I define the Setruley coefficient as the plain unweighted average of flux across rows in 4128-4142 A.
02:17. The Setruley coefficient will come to 13.9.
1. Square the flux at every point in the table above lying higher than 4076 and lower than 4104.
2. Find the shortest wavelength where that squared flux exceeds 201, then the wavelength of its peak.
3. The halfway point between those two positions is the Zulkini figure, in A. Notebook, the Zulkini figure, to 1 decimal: 4081.0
